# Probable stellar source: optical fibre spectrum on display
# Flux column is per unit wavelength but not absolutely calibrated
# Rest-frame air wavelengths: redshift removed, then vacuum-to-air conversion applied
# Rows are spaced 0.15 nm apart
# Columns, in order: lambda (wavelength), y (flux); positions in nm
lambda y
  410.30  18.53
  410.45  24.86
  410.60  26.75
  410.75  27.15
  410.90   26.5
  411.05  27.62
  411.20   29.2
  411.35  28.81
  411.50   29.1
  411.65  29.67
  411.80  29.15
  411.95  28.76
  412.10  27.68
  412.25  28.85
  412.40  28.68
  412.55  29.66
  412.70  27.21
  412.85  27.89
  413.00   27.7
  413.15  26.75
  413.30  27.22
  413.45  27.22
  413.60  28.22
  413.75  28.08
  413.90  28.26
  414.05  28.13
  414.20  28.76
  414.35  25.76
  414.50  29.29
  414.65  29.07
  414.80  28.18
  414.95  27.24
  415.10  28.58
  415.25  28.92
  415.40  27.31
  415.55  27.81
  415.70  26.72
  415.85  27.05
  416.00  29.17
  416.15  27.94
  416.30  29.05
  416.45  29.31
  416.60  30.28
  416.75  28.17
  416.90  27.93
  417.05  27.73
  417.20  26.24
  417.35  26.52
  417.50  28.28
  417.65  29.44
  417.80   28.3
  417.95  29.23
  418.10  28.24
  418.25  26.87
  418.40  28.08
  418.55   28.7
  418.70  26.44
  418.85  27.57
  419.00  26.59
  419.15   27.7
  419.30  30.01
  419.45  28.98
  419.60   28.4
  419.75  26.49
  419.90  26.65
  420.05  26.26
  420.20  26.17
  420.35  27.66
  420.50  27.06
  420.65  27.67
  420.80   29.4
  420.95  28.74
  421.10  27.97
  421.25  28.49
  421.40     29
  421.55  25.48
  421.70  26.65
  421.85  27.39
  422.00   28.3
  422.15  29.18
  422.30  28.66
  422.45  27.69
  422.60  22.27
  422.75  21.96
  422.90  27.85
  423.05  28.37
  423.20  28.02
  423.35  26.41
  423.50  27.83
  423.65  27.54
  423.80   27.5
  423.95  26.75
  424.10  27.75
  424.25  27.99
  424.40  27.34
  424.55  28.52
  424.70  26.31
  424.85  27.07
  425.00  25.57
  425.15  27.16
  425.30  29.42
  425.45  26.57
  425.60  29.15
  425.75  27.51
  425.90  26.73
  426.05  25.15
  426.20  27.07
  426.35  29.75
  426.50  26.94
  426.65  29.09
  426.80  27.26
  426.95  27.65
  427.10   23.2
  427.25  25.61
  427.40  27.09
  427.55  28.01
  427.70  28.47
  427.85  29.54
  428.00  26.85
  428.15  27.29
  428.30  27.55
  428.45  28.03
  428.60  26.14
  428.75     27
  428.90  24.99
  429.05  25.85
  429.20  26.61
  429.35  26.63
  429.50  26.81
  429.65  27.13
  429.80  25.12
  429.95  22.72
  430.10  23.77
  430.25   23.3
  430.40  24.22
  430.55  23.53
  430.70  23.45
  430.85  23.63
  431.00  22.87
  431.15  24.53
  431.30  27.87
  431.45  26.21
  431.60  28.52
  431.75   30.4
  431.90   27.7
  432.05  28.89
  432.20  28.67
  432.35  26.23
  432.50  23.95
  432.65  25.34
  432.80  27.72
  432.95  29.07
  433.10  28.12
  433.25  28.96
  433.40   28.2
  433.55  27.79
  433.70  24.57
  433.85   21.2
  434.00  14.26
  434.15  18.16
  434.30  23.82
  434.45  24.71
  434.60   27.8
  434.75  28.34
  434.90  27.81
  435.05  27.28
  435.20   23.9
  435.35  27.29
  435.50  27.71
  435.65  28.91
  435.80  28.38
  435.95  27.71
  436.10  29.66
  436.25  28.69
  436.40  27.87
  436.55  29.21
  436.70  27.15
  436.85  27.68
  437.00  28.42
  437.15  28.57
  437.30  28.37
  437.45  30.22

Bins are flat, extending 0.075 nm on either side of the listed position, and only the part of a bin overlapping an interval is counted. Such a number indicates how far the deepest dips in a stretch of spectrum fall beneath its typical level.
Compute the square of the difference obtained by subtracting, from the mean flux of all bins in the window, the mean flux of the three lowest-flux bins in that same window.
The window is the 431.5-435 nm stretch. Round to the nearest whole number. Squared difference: 68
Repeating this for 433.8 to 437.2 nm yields 71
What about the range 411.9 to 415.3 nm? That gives 2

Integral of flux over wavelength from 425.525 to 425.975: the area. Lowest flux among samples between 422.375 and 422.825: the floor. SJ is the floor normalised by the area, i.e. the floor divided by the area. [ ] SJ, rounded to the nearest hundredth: 1.76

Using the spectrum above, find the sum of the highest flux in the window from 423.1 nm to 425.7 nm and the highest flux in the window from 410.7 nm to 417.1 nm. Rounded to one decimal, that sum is 59.7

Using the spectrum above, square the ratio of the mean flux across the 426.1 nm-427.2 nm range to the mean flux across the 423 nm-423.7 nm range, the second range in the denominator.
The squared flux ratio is 0.97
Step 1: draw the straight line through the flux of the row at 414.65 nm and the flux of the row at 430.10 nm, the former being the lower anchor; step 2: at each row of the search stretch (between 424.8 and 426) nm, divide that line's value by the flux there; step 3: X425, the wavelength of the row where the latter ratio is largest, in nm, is 425.00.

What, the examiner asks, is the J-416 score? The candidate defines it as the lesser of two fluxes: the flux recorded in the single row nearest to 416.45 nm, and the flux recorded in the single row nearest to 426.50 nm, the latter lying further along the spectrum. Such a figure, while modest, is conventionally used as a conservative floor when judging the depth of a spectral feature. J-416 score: 26.9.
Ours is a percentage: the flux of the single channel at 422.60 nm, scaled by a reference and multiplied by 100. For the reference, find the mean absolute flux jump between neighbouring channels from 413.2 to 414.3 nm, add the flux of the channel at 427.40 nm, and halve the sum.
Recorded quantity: 162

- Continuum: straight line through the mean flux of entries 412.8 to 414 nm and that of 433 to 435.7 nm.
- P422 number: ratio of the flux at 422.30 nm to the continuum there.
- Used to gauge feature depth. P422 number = 1.07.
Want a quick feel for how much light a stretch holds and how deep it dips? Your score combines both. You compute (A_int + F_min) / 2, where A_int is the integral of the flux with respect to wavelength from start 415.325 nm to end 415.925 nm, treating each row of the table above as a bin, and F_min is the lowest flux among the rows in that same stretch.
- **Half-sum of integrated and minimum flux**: 21.5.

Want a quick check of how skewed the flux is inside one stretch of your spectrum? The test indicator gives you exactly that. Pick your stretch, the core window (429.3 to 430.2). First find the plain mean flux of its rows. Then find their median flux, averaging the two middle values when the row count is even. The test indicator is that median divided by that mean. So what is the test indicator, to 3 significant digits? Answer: 1.02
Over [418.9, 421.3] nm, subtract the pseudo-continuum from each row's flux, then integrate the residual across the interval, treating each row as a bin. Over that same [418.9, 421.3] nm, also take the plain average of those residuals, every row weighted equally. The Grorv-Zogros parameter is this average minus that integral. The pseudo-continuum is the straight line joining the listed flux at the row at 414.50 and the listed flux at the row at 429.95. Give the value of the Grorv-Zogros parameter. -1.2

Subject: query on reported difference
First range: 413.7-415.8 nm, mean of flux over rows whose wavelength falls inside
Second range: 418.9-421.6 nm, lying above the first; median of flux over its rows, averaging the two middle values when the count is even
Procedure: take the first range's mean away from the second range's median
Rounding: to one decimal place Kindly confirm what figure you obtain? -0.3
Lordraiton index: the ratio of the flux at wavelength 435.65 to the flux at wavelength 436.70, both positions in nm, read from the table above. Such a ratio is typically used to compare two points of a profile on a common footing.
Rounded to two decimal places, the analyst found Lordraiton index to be 1.06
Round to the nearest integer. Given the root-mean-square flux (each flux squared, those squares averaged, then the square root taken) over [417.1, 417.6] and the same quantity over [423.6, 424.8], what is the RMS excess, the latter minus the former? 0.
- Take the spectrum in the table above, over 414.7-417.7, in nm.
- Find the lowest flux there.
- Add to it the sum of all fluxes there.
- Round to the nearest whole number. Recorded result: 588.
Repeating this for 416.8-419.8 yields 584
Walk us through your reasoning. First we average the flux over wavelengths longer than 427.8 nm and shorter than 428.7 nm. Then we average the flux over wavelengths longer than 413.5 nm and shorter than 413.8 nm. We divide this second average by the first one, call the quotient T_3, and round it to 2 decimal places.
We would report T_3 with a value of 1.02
